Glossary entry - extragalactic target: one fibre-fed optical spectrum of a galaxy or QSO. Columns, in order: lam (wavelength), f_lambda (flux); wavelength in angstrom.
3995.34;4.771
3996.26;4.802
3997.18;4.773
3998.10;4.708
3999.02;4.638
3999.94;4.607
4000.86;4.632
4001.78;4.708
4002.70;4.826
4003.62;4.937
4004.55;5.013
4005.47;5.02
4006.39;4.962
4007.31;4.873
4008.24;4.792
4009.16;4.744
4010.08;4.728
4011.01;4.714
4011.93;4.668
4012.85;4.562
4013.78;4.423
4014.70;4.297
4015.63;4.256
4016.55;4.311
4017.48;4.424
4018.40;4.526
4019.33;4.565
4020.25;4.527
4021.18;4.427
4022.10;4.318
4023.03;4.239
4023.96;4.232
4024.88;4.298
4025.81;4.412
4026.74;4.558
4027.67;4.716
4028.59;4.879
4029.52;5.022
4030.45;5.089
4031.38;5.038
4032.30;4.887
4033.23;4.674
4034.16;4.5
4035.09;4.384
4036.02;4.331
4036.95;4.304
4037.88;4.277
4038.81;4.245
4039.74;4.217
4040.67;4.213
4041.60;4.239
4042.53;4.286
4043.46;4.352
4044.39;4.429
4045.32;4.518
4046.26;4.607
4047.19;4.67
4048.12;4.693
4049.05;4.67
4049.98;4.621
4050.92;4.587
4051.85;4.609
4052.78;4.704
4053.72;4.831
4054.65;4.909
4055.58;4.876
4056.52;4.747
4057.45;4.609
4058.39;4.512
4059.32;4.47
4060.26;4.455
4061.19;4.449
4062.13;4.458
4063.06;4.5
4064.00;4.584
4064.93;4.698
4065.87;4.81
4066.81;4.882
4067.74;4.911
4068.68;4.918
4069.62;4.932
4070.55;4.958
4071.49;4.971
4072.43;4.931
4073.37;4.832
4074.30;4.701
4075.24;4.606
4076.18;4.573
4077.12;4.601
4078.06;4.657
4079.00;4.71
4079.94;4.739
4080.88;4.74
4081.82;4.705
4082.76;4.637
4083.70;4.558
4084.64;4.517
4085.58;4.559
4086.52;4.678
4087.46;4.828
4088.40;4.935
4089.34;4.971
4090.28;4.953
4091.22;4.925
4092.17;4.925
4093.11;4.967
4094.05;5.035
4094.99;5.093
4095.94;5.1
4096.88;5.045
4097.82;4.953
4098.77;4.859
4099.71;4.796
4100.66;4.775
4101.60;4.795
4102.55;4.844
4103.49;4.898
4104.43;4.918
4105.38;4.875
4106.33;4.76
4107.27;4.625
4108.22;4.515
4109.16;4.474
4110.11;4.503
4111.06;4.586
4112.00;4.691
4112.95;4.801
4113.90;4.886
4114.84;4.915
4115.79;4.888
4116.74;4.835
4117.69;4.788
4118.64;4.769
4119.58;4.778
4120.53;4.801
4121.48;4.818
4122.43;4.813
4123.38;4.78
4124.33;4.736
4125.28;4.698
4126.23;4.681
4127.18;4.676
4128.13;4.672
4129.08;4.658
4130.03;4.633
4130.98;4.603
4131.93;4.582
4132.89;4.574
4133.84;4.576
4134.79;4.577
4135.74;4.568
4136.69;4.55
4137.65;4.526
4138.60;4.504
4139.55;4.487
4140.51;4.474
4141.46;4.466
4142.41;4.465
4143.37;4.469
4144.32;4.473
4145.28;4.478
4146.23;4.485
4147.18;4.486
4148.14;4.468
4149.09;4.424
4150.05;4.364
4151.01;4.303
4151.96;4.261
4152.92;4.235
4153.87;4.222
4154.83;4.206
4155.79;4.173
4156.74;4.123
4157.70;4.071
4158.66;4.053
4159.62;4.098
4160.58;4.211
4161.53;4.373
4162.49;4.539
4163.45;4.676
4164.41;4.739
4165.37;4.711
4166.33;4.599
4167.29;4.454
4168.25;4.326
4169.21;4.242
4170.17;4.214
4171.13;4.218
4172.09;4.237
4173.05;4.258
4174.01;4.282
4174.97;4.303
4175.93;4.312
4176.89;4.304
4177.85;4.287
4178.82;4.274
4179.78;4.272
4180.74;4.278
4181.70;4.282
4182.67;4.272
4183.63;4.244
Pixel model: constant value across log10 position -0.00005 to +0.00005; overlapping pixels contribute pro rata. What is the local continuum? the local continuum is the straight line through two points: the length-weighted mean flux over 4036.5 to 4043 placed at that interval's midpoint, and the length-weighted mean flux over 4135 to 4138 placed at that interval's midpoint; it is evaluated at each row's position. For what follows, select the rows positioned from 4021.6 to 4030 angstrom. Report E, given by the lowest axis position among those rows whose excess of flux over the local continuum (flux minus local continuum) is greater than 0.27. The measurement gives 4026.74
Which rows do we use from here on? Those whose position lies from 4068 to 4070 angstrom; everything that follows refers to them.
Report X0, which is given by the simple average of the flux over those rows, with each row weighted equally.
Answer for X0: 4.9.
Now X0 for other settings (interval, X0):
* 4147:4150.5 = 4.4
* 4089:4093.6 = 4.9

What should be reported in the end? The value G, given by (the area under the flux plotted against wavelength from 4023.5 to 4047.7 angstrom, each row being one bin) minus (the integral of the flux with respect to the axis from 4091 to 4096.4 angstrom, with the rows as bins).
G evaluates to 82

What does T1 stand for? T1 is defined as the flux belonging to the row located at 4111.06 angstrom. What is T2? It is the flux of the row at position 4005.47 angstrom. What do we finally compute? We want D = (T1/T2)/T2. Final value 0.182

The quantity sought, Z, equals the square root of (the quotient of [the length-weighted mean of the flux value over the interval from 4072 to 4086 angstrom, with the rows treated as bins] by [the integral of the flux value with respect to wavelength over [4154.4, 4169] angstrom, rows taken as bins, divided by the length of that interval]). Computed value 1.04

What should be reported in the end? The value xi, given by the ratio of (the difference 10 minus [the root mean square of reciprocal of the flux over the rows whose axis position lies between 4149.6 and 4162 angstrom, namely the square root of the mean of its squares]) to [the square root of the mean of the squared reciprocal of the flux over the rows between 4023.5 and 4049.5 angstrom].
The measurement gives 44.0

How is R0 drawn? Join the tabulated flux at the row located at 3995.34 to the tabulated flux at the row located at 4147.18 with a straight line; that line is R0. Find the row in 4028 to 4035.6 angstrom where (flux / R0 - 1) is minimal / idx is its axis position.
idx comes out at 4035.09 angstrom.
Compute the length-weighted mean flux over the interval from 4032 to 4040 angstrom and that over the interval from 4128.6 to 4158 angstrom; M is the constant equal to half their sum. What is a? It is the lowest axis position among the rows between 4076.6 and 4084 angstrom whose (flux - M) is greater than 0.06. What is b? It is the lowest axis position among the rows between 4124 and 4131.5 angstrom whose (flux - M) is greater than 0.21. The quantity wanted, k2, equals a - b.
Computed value -47.2 angstrom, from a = 4077.12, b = 4124.33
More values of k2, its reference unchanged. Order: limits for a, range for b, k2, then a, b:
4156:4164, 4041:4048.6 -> 115.3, 4162.49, 4047.19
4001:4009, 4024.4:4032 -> -25.9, 4001.78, 4027.67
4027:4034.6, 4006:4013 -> 21.3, 4027.67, 4006.39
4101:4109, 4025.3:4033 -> 73.9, 4101.60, 4027.67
